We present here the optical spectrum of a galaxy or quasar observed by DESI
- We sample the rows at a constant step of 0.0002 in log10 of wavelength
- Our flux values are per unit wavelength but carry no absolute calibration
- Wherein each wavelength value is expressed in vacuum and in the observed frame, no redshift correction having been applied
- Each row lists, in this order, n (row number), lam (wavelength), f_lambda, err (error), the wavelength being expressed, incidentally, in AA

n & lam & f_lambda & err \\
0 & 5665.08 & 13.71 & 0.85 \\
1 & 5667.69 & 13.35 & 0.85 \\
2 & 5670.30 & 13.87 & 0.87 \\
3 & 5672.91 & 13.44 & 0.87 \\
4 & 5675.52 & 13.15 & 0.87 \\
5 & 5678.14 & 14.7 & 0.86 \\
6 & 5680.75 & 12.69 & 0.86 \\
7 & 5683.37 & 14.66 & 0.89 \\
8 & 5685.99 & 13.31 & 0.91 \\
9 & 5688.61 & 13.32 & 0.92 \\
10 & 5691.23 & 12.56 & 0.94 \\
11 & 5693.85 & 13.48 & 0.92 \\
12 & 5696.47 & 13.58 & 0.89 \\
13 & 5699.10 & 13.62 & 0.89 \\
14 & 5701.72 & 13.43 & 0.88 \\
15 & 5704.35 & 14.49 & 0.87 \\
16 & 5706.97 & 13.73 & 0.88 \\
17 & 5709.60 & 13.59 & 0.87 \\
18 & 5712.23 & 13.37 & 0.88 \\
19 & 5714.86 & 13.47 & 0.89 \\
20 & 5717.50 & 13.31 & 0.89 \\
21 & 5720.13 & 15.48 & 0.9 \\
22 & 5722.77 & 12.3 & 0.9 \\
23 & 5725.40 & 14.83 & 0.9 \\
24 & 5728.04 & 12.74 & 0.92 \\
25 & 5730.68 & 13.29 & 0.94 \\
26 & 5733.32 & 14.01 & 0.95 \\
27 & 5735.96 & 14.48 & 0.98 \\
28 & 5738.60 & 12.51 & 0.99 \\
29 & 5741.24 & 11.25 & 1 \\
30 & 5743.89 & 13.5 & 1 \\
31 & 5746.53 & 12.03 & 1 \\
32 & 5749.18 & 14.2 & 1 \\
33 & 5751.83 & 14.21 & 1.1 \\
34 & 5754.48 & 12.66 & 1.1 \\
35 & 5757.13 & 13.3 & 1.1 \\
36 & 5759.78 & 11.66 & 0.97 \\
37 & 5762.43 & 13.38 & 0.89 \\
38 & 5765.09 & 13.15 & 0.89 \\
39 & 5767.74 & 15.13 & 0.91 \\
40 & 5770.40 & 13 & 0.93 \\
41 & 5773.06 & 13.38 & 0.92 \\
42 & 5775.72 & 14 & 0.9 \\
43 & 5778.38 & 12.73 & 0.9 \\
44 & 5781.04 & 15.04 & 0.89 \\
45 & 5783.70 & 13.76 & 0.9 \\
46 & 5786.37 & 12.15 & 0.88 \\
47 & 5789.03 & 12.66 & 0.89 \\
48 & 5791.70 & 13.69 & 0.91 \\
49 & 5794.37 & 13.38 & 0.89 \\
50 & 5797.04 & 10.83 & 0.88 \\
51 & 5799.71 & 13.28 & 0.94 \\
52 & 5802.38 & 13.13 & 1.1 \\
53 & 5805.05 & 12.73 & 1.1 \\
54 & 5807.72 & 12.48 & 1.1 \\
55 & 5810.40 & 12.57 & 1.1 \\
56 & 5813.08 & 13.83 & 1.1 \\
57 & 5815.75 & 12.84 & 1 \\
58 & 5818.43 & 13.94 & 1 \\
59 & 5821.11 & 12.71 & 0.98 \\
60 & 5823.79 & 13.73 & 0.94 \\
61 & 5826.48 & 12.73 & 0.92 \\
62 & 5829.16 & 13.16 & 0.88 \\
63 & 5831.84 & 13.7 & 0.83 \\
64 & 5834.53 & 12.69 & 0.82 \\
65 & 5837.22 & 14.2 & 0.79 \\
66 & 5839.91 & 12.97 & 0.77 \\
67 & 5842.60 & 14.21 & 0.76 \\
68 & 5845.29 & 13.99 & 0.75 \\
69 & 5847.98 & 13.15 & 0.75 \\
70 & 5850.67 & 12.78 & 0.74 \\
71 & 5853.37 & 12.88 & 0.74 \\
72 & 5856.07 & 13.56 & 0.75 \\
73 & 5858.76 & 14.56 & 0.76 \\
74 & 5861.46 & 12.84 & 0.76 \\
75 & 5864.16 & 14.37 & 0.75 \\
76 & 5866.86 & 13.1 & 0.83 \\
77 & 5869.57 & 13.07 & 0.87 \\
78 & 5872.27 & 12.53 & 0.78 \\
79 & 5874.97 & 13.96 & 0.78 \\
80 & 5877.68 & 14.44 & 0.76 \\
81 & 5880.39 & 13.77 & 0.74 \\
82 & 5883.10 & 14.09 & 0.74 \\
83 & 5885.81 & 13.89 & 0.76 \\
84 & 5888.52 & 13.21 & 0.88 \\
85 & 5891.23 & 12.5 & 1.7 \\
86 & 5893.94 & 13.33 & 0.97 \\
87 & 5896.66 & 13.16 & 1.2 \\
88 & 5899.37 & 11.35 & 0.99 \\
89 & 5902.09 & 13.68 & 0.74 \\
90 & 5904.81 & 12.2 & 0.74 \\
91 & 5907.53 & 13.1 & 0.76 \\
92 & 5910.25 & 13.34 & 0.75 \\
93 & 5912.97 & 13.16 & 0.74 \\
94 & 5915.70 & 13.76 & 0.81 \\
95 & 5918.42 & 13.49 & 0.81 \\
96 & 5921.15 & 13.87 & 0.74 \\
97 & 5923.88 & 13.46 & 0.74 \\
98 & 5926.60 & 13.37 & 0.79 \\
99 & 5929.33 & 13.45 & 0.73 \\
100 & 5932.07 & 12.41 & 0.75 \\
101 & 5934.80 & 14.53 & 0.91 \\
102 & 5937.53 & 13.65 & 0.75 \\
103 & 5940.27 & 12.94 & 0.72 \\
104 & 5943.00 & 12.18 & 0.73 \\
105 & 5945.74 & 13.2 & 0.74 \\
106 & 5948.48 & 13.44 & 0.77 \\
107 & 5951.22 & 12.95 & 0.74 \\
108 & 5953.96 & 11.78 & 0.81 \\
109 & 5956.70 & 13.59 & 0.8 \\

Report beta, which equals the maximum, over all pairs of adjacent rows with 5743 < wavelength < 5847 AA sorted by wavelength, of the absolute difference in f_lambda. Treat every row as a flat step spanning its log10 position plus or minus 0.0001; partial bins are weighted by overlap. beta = 2.55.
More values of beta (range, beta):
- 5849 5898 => 1.72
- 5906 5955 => 2.12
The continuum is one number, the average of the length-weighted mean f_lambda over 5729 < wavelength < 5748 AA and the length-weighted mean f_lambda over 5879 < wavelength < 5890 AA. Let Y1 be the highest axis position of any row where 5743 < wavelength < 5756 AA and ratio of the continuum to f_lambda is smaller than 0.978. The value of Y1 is 5751.83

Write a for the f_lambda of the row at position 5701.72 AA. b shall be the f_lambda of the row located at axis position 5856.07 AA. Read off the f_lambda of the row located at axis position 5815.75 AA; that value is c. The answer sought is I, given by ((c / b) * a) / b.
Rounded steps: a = 13.43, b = 13.56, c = 12.84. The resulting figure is 0.94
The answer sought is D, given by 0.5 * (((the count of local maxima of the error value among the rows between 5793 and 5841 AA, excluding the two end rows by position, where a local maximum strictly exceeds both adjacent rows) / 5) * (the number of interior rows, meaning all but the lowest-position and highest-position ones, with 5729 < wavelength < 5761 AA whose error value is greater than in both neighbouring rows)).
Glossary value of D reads 0.00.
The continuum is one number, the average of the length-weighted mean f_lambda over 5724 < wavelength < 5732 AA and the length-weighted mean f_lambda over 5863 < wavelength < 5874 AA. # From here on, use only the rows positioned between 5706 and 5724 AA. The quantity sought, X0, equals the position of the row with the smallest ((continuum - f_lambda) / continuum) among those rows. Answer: 5720.13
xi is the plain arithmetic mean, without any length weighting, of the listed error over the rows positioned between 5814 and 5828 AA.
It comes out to 0.97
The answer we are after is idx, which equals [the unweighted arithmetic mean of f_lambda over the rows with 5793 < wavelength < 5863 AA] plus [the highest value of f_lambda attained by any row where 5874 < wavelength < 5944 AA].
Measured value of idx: 27.7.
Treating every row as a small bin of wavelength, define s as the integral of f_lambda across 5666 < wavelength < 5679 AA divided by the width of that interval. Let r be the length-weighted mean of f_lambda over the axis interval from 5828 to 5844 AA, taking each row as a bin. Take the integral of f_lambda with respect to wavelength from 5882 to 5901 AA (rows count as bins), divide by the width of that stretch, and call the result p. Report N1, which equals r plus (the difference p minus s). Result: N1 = 12.9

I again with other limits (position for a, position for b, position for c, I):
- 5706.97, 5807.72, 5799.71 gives 1.17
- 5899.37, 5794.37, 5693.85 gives 0.85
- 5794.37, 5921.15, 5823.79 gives 0.95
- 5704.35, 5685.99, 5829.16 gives 1.08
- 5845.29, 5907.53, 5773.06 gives 1.09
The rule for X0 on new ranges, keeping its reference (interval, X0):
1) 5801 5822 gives 5818.43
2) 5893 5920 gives 5915.70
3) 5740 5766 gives 5751.83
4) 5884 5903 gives 5885.81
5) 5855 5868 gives 5858.76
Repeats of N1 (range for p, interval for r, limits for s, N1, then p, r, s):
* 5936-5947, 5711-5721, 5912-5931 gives 13.4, 13.0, 13.84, 13.5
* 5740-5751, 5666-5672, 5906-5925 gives 13.0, 12.8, 13.61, 13.4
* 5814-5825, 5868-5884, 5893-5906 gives 14.2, 13.3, 13.62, 12.7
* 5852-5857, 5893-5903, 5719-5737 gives 12.1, 13.2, 12.82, 13.8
